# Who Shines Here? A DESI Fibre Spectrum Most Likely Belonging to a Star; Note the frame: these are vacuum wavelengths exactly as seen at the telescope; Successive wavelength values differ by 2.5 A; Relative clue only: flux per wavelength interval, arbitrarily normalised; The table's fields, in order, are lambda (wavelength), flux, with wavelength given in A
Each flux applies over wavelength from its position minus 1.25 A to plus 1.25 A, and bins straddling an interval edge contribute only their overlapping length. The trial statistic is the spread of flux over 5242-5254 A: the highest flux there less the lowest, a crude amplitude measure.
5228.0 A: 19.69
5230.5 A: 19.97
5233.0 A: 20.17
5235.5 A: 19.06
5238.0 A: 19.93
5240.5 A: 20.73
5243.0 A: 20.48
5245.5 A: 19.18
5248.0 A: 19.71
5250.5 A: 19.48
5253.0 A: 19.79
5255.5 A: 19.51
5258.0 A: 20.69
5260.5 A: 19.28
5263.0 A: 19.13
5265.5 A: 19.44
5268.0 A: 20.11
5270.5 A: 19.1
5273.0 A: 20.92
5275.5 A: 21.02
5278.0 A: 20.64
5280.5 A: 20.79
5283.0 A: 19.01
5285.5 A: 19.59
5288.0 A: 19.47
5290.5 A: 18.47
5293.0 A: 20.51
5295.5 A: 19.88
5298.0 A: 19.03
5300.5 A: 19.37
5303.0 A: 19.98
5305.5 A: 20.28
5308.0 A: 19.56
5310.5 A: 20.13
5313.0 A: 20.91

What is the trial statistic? 1.30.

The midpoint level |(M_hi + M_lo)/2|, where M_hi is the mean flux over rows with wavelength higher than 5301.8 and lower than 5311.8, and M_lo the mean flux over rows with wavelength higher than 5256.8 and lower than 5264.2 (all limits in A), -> 19.84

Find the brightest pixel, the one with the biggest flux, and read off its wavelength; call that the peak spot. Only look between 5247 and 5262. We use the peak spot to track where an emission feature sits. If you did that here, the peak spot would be 5258.0 A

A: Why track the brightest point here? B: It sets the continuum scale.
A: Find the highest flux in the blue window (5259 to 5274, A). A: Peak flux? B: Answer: 20.92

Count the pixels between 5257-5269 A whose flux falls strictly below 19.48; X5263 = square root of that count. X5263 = 1.7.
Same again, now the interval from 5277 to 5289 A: 1.4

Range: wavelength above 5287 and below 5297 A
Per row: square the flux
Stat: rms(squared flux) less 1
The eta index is 384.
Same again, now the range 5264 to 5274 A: 396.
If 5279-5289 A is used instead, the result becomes 389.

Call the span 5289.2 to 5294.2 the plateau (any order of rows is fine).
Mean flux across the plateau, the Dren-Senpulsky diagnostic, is 19.5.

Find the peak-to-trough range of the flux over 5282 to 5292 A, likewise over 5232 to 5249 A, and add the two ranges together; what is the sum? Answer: 2.79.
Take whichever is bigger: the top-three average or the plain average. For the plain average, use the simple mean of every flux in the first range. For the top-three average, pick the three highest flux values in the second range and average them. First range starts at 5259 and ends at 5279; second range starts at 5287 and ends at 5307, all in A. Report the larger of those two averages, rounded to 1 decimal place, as 20.3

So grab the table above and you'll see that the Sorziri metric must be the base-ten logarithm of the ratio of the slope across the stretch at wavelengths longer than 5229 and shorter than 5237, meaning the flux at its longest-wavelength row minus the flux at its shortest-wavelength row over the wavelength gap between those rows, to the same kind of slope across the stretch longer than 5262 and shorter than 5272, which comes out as 1.7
